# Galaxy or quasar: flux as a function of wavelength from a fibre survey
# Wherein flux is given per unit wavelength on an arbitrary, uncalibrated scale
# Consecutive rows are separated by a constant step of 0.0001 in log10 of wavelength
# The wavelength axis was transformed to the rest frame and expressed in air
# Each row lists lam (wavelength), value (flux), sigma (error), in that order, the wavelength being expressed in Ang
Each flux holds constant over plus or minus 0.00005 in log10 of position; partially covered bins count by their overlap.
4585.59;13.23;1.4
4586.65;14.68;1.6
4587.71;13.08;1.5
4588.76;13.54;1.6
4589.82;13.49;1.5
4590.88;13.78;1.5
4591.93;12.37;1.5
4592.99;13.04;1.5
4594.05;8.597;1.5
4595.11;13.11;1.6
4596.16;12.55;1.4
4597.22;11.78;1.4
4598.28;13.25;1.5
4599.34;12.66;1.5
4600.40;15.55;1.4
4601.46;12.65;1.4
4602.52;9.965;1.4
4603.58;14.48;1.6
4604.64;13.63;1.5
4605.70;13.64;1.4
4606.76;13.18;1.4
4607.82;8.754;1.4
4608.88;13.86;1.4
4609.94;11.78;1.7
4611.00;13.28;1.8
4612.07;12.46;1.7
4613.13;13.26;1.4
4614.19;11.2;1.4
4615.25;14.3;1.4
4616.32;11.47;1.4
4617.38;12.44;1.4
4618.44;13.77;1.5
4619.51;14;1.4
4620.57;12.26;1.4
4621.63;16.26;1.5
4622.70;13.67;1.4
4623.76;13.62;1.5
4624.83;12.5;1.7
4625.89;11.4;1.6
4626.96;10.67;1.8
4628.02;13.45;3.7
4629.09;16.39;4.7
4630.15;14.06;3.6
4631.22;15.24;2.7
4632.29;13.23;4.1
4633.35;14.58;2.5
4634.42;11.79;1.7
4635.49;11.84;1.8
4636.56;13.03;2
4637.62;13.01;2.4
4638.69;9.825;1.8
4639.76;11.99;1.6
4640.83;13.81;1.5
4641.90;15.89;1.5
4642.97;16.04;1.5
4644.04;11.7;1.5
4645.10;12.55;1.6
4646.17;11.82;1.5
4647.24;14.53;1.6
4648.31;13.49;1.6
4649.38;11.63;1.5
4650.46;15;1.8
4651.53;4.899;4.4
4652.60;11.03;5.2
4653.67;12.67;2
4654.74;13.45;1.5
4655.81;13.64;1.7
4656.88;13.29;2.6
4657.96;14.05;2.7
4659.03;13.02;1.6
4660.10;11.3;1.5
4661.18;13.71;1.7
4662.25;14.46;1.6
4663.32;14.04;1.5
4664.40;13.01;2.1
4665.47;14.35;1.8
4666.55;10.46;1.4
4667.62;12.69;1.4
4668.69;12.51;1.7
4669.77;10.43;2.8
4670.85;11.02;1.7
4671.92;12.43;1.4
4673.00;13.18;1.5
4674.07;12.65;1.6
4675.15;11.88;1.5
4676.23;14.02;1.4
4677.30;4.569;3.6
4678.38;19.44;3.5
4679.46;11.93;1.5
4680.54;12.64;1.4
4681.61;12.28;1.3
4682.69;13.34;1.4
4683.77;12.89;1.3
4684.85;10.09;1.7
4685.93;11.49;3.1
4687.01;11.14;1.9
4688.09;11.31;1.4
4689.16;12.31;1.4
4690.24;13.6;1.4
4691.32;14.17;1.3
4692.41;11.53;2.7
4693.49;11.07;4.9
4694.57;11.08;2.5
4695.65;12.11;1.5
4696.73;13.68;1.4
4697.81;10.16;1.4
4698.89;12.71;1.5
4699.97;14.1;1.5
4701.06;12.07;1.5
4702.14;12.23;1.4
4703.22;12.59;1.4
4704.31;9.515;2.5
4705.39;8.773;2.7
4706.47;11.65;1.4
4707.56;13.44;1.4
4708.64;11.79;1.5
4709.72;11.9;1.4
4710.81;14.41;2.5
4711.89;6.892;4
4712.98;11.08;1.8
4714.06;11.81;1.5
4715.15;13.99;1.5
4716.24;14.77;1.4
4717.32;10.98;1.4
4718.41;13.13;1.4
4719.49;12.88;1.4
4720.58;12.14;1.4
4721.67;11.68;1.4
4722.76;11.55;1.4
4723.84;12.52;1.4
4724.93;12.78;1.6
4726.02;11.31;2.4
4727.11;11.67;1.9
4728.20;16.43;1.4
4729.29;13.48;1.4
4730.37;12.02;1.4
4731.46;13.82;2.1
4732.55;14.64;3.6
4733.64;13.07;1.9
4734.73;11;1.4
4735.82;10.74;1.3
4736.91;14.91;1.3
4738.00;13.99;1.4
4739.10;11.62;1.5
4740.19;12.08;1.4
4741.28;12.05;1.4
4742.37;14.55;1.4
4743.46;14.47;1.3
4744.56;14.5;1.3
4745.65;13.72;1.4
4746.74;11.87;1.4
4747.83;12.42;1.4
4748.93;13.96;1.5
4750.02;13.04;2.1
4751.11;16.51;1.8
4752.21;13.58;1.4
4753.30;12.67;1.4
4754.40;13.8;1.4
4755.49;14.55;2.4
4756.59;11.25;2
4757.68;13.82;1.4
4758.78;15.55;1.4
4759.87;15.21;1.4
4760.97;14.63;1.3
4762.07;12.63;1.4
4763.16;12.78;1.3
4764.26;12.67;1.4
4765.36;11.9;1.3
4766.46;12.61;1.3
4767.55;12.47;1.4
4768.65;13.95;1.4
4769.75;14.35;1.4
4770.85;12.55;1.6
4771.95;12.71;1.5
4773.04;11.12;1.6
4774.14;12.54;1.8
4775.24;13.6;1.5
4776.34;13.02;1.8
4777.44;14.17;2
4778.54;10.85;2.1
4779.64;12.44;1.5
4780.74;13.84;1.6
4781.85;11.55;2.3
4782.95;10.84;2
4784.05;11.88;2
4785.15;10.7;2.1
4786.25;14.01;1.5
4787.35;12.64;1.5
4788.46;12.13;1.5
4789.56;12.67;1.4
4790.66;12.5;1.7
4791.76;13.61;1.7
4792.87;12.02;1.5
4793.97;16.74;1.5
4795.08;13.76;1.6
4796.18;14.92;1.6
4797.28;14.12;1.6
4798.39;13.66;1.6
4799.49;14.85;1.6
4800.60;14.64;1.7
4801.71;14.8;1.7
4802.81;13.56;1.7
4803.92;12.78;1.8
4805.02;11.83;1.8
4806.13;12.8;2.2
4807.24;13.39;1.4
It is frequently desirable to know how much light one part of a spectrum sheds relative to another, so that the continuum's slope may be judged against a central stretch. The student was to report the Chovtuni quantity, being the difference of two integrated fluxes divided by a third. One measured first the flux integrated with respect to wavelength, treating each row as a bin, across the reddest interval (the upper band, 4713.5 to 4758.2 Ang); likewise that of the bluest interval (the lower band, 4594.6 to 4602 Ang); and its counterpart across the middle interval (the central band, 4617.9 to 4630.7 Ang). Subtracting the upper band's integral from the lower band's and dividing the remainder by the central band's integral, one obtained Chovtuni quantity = -2.8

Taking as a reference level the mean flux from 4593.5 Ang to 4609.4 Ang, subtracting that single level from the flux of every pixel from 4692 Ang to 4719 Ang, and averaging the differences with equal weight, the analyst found -0.6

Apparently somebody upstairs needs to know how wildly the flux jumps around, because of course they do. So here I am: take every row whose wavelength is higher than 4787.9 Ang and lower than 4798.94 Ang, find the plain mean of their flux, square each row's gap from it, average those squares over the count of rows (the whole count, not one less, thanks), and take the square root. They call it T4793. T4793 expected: 1.36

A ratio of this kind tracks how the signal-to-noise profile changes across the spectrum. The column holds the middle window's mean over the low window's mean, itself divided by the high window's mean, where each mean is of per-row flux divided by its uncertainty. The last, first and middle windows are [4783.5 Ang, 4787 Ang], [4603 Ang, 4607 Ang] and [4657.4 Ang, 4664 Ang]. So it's 0.12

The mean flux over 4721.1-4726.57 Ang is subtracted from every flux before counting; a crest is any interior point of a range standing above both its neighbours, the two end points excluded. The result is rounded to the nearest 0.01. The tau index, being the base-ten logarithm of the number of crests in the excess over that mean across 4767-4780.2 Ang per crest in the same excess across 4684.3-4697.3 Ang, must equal 0.30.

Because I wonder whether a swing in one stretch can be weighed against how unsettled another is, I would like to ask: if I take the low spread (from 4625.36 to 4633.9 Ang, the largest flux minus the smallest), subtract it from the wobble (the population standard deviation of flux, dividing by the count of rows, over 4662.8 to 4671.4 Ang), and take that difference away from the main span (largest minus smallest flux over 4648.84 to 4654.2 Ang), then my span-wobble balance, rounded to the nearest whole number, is 14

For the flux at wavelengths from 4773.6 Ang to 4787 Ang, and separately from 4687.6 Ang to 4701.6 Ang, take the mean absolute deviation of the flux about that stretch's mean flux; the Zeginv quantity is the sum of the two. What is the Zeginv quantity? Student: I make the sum 2.12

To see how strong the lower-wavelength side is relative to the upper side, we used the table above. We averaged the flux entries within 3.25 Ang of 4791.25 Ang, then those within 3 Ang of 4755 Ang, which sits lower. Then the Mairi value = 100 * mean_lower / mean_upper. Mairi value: 100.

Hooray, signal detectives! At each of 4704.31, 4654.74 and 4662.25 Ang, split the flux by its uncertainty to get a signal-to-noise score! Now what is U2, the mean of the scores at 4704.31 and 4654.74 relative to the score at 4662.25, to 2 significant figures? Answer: 0.71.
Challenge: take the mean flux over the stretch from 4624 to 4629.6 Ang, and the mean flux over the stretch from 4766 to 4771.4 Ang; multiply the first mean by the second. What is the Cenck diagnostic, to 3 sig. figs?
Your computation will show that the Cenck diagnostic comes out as 170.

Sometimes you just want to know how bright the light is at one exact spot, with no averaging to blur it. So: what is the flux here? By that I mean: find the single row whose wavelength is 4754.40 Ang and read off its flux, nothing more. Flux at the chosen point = 13.8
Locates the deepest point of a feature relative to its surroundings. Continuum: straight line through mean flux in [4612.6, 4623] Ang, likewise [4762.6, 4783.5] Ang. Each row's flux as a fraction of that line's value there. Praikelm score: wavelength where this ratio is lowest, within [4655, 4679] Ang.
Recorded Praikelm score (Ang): 4677.30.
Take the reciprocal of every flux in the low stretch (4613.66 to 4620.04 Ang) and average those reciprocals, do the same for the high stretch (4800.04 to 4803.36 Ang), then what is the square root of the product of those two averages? 0.074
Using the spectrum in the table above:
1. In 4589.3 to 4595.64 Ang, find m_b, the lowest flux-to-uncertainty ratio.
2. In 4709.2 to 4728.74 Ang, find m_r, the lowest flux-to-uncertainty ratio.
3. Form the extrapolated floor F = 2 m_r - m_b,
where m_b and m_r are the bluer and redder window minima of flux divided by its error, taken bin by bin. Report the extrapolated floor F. -2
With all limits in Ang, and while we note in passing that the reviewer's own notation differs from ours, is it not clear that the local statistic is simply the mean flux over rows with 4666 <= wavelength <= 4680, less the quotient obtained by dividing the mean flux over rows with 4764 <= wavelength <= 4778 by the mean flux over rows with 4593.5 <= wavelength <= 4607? 11.1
